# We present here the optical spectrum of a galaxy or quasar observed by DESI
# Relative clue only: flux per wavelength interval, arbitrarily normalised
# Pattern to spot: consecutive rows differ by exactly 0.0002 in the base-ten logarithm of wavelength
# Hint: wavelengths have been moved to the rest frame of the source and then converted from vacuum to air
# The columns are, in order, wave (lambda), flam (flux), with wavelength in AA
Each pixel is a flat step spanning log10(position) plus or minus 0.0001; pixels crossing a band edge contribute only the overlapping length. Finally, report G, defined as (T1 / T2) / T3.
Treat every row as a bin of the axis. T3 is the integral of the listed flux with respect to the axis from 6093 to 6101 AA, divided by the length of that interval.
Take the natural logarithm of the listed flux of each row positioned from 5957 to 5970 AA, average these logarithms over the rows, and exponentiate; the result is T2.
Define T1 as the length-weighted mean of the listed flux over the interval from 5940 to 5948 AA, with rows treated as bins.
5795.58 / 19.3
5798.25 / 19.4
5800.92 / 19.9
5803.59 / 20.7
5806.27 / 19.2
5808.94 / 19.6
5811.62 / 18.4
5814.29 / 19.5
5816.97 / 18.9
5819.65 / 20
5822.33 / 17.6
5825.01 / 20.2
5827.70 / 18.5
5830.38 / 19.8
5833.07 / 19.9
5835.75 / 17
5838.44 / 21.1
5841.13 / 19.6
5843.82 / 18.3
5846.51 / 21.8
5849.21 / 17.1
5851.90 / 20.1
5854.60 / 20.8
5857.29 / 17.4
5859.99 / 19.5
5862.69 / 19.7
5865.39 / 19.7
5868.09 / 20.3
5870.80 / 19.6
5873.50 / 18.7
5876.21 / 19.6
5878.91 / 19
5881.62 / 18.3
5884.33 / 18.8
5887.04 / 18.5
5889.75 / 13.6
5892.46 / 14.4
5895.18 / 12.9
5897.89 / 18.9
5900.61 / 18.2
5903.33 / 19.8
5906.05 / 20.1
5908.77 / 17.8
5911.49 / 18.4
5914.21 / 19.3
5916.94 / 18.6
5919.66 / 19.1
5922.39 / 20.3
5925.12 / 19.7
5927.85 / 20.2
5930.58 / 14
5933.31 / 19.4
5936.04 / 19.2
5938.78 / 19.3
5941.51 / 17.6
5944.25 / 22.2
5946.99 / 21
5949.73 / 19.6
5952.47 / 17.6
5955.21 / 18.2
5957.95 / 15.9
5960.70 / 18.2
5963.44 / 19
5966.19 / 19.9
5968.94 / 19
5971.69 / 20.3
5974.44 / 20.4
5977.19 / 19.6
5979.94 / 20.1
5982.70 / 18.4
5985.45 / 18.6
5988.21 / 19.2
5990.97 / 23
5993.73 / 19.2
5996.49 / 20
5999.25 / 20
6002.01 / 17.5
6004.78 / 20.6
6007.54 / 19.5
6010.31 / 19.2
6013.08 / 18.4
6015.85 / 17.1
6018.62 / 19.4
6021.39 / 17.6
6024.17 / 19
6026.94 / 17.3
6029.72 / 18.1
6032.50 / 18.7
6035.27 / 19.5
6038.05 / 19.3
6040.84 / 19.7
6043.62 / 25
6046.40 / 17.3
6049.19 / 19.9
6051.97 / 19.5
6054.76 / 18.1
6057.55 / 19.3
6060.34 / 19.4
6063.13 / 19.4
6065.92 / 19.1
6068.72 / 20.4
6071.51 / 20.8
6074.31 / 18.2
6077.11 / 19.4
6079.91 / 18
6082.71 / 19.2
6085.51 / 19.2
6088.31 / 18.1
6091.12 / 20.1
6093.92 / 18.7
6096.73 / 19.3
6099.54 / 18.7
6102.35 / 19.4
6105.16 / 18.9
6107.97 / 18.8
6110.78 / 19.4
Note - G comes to 0.058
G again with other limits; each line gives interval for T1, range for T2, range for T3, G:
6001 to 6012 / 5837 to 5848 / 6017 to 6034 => 0.052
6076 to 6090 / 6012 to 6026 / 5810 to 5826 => 0.054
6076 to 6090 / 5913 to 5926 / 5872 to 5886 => 0.051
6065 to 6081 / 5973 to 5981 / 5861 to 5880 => 0.049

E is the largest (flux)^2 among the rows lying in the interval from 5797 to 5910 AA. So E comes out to 475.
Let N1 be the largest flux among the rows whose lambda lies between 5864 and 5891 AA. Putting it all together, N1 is 20.3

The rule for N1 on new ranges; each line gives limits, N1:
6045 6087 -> 20.8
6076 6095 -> 20.1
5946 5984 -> 21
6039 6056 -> 25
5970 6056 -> 25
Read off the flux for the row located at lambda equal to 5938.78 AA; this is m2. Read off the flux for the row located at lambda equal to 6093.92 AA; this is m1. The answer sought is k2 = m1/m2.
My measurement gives 0.97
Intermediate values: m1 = 18.7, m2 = 19.3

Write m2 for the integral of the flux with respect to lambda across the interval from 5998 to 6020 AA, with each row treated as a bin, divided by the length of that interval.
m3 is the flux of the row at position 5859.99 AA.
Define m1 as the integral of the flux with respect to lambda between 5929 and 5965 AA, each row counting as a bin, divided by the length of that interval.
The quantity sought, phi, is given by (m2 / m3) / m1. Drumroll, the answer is 0.0523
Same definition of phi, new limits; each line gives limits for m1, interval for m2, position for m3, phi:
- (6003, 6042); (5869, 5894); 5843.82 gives 0.0519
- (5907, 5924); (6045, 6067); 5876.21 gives 0.0512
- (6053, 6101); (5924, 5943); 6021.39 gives 0.0549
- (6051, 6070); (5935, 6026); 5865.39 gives 0.0505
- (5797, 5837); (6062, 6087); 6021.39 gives 0.0570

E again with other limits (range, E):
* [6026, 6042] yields 388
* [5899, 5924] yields 412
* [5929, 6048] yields 625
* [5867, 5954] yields 493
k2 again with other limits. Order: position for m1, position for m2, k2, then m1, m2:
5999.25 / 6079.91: 1.11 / 20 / 18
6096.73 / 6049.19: 0.97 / 19.3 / 19.9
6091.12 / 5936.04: 1.05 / 20.1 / 19.2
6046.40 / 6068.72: 0.85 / 17.3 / 20.4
